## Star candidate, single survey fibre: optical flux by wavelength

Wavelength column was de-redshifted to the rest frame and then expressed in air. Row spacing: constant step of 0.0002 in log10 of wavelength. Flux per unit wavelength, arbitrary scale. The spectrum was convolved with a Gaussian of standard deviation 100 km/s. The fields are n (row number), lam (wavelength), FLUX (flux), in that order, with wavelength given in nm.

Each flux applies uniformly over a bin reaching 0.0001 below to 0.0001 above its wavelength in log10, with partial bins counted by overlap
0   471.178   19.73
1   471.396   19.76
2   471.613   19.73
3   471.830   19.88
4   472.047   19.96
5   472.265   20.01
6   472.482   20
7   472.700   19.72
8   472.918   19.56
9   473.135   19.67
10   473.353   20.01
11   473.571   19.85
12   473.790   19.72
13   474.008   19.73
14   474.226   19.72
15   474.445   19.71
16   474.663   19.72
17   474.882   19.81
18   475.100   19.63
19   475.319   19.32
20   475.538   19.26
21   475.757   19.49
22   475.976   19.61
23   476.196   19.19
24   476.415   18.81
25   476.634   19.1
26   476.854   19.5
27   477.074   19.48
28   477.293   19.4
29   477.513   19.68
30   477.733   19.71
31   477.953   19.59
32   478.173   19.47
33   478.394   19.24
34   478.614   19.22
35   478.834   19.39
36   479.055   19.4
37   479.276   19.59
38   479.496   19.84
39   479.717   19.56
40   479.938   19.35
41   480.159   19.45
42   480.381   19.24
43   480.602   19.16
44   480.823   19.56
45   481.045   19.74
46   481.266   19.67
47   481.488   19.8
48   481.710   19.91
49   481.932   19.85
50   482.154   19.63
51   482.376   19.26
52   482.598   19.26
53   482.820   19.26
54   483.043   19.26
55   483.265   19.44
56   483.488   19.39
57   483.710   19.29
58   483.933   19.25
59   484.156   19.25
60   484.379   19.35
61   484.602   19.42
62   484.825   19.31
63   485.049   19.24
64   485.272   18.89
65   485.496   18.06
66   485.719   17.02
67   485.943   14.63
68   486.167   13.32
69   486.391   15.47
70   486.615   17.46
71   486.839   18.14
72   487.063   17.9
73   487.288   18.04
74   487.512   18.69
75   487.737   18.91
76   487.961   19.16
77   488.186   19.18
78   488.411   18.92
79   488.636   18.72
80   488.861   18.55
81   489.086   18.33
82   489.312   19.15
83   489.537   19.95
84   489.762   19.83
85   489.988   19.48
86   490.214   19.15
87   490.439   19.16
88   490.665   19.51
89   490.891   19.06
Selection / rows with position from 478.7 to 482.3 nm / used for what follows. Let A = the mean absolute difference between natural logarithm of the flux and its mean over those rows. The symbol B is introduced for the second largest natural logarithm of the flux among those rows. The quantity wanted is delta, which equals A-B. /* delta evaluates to -2.98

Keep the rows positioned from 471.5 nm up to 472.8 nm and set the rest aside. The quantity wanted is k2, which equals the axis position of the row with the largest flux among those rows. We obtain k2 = 472.265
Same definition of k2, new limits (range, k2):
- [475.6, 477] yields 475.976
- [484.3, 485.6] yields 484.602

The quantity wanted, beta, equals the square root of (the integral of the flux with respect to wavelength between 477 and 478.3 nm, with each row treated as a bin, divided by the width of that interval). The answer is 4.42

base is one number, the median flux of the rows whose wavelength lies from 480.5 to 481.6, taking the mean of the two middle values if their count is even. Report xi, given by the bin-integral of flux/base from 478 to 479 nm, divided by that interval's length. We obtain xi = 0.98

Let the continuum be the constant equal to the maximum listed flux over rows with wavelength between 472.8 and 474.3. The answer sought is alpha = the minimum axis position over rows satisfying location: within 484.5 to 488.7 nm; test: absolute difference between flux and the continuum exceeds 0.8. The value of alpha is 485.272 nm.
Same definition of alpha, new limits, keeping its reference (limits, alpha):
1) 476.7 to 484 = 480.602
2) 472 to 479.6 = 476.196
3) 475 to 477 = 476.196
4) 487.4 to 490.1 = 487.512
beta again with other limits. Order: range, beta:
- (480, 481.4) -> 4.41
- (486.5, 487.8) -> 4.26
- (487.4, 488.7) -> 4.35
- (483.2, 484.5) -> 4.40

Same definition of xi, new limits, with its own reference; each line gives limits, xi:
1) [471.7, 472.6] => 1.01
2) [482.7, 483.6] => 0.98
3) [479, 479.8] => 1.00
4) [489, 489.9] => 0.98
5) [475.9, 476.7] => 0.97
